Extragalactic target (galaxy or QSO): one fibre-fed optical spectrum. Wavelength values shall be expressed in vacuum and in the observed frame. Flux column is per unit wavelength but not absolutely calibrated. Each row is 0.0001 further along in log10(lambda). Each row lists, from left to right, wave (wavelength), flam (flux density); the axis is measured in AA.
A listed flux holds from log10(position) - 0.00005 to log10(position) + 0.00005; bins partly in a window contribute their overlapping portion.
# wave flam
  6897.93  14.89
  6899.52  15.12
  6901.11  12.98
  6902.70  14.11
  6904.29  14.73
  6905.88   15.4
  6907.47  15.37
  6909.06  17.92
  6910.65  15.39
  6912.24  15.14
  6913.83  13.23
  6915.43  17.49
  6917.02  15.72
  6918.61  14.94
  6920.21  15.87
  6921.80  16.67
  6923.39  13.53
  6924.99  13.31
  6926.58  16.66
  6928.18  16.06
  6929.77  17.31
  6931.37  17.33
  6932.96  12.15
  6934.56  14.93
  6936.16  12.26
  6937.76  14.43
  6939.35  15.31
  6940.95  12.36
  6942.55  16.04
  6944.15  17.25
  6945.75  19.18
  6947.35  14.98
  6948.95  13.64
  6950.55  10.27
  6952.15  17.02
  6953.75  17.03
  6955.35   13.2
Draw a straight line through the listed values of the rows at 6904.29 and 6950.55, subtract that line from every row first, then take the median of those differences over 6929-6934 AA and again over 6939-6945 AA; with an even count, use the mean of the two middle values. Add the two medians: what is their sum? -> 9.52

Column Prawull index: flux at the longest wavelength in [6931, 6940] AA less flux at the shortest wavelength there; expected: -2.0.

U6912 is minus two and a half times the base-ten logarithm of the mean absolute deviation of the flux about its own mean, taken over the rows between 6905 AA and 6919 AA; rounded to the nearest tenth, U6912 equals 0.1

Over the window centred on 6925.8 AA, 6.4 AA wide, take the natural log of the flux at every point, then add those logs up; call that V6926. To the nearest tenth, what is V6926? 10.8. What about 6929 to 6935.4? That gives 10.9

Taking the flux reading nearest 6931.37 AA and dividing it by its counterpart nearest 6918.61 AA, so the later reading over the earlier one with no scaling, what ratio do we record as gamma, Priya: 1.16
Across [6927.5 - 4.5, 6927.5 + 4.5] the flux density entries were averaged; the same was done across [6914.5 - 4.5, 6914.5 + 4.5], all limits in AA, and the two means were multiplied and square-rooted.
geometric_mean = 15.5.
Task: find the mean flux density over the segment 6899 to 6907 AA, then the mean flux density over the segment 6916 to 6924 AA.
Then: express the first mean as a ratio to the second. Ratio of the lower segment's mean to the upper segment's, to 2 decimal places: 0.94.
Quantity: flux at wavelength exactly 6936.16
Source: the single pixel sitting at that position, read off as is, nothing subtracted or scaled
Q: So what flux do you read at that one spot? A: 12.26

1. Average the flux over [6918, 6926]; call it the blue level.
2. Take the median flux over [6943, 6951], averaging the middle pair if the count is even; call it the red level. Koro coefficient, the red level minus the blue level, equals 0.1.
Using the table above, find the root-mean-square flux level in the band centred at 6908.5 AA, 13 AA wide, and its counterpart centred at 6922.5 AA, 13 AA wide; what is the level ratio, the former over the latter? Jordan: 0.988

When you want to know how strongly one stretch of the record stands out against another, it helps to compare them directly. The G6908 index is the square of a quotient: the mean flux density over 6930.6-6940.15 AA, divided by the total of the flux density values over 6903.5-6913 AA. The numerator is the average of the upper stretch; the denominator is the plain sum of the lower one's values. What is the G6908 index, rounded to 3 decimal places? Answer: 0.023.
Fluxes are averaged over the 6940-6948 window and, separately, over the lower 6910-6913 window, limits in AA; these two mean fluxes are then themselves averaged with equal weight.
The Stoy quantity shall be 15.61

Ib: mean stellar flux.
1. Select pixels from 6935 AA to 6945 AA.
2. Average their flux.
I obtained 14.6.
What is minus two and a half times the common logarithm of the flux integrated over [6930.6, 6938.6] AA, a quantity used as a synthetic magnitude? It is -5.14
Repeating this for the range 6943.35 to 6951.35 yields -5.20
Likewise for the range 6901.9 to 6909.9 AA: -5.23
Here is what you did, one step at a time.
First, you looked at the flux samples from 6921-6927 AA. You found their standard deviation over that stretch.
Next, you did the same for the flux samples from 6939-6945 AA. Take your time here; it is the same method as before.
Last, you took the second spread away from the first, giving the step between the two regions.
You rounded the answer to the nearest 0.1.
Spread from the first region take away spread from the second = -0.2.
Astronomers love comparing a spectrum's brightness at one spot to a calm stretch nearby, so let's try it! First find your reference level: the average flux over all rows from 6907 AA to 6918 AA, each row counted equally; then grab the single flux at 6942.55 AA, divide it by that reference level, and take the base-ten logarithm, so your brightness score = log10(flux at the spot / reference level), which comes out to 0.008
